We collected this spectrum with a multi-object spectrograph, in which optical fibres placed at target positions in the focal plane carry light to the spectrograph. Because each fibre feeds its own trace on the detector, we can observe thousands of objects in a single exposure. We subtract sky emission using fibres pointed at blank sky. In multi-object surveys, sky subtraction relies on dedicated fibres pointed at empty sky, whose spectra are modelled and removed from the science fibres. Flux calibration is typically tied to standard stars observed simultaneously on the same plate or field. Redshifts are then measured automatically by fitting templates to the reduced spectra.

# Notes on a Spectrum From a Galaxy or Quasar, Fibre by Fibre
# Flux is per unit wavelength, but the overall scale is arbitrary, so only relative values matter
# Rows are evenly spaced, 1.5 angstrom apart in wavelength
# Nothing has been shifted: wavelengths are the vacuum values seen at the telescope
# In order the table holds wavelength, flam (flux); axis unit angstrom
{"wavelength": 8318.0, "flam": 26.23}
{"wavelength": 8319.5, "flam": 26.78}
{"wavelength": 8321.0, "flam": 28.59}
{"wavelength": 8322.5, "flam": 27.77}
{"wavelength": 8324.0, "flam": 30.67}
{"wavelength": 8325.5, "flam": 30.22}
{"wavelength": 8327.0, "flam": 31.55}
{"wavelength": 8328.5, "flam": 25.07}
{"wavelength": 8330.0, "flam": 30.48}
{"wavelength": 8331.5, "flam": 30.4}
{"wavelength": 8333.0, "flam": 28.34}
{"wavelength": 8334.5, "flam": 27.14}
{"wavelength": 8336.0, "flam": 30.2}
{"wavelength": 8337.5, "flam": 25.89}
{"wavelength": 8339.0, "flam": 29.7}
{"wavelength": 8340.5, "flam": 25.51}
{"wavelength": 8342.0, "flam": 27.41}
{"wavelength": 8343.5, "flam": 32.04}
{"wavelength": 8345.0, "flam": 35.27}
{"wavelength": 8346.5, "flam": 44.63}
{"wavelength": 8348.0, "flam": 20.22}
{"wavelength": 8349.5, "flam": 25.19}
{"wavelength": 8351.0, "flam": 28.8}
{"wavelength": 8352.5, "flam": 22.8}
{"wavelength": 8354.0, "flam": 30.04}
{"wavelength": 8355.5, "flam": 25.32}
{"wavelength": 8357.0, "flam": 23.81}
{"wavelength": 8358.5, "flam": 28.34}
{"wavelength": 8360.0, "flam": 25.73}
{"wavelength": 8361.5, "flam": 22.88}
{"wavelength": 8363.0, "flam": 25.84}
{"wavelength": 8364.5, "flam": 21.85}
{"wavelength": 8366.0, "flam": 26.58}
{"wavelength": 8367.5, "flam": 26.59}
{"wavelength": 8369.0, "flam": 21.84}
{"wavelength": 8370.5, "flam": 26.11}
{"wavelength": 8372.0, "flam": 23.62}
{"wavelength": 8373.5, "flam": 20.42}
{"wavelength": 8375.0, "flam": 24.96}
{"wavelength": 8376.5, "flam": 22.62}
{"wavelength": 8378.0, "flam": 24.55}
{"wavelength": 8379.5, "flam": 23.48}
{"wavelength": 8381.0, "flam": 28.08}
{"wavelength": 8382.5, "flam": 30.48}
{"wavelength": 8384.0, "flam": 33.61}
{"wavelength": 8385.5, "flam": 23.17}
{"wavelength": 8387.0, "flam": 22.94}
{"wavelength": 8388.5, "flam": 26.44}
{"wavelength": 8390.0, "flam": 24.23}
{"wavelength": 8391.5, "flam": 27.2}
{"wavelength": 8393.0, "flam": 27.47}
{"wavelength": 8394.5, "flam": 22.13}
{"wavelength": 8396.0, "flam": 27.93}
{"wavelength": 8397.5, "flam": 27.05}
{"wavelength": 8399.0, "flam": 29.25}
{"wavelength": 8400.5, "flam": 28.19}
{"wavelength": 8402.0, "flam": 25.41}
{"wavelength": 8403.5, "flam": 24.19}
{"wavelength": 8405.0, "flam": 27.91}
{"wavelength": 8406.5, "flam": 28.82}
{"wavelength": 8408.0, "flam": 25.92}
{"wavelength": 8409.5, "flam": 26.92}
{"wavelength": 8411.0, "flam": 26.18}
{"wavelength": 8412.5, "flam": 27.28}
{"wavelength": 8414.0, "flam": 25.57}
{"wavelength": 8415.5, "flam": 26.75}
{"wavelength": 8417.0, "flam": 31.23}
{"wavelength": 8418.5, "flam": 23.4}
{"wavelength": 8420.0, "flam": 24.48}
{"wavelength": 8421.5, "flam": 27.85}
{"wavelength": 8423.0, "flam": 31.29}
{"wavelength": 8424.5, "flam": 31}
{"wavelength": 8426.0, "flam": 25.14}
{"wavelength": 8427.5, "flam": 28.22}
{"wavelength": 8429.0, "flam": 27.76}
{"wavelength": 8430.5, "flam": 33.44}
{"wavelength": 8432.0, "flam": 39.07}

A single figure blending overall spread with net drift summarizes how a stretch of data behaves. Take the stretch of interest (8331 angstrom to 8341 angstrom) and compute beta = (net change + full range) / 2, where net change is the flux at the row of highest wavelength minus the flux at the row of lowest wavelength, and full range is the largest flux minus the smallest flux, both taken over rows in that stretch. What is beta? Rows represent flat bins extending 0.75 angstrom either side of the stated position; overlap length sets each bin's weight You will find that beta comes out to 0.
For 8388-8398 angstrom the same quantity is 3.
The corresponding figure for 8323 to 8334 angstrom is 2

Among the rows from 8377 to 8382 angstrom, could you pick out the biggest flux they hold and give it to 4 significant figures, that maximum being 28.08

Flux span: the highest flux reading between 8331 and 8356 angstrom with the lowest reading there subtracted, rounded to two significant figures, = 24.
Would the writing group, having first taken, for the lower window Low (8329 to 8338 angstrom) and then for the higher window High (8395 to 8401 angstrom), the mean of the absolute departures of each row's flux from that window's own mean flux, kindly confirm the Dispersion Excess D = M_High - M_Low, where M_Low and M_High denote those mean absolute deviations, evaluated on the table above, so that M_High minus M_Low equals -1.0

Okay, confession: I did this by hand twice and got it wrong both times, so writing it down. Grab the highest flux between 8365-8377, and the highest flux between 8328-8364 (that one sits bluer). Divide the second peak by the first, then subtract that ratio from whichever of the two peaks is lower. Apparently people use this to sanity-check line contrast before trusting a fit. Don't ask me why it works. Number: 24.9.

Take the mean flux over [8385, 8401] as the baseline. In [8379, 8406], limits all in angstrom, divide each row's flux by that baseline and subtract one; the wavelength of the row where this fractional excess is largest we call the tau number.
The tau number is 8384.0 angstrom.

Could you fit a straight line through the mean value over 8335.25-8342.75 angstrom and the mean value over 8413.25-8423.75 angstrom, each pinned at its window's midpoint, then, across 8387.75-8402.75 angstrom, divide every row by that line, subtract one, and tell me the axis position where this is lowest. 8394.5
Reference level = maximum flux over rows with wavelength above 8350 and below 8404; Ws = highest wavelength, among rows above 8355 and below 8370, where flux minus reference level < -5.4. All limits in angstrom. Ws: 8369.0 angstrom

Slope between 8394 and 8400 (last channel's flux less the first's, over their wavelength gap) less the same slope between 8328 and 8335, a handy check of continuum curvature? 1.2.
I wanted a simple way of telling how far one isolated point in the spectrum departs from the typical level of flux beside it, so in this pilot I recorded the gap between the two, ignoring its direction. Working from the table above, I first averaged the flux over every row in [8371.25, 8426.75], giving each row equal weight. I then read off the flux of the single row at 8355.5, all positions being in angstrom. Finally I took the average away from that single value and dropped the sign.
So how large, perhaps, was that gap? 1.1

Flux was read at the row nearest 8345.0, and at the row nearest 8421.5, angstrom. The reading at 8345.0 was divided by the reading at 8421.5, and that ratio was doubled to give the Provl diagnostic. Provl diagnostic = 2.5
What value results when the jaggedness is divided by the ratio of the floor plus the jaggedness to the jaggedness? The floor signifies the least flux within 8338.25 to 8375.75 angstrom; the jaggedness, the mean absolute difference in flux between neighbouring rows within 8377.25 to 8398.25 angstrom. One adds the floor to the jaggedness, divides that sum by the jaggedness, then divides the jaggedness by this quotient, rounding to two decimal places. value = 0.46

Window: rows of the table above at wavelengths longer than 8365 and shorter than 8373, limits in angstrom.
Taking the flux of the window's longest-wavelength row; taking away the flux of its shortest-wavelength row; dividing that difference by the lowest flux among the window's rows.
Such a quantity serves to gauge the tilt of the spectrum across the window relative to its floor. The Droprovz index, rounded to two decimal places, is -0.14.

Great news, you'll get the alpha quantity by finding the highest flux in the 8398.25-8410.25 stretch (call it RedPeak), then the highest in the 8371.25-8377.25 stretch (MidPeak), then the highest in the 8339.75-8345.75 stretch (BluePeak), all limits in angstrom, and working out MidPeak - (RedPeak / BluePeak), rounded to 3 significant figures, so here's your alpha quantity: 24.1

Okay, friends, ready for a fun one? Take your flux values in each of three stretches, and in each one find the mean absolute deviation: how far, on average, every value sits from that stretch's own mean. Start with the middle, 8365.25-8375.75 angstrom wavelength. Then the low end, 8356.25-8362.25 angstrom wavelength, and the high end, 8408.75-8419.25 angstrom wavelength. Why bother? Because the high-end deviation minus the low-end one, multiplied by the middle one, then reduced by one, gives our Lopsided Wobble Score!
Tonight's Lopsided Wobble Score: -1.8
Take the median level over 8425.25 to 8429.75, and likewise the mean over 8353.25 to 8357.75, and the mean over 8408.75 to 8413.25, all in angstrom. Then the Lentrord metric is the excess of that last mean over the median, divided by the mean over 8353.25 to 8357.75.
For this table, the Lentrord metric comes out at -0.04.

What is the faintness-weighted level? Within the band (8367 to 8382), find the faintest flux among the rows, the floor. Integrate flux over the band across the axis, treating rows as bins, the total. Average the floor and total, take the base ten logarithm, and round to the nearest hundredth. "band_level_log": 2.28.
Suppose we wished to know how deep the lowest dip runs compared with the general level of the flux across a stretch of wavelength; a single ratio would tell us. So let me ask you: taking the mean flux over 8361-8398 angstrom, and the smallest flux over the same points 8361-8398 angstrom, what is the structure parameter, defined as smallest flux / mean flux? 0.81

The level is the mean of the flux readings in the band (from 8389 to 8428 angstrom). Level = 27.0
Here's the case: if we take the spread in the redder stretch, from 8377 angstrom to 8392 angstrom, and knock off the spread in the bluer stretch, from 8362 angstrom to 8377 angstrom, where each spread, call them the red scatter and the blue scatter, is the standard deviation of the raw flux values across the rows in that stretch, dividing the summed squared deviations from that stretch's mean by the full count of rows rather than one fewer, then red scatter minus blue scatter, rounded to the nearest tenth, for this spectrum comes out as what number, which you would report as 1.2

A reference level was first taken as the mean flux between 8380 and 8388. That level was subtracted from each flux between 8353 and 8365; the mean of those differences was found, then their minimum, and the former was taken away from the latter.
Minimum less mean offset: -3.6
